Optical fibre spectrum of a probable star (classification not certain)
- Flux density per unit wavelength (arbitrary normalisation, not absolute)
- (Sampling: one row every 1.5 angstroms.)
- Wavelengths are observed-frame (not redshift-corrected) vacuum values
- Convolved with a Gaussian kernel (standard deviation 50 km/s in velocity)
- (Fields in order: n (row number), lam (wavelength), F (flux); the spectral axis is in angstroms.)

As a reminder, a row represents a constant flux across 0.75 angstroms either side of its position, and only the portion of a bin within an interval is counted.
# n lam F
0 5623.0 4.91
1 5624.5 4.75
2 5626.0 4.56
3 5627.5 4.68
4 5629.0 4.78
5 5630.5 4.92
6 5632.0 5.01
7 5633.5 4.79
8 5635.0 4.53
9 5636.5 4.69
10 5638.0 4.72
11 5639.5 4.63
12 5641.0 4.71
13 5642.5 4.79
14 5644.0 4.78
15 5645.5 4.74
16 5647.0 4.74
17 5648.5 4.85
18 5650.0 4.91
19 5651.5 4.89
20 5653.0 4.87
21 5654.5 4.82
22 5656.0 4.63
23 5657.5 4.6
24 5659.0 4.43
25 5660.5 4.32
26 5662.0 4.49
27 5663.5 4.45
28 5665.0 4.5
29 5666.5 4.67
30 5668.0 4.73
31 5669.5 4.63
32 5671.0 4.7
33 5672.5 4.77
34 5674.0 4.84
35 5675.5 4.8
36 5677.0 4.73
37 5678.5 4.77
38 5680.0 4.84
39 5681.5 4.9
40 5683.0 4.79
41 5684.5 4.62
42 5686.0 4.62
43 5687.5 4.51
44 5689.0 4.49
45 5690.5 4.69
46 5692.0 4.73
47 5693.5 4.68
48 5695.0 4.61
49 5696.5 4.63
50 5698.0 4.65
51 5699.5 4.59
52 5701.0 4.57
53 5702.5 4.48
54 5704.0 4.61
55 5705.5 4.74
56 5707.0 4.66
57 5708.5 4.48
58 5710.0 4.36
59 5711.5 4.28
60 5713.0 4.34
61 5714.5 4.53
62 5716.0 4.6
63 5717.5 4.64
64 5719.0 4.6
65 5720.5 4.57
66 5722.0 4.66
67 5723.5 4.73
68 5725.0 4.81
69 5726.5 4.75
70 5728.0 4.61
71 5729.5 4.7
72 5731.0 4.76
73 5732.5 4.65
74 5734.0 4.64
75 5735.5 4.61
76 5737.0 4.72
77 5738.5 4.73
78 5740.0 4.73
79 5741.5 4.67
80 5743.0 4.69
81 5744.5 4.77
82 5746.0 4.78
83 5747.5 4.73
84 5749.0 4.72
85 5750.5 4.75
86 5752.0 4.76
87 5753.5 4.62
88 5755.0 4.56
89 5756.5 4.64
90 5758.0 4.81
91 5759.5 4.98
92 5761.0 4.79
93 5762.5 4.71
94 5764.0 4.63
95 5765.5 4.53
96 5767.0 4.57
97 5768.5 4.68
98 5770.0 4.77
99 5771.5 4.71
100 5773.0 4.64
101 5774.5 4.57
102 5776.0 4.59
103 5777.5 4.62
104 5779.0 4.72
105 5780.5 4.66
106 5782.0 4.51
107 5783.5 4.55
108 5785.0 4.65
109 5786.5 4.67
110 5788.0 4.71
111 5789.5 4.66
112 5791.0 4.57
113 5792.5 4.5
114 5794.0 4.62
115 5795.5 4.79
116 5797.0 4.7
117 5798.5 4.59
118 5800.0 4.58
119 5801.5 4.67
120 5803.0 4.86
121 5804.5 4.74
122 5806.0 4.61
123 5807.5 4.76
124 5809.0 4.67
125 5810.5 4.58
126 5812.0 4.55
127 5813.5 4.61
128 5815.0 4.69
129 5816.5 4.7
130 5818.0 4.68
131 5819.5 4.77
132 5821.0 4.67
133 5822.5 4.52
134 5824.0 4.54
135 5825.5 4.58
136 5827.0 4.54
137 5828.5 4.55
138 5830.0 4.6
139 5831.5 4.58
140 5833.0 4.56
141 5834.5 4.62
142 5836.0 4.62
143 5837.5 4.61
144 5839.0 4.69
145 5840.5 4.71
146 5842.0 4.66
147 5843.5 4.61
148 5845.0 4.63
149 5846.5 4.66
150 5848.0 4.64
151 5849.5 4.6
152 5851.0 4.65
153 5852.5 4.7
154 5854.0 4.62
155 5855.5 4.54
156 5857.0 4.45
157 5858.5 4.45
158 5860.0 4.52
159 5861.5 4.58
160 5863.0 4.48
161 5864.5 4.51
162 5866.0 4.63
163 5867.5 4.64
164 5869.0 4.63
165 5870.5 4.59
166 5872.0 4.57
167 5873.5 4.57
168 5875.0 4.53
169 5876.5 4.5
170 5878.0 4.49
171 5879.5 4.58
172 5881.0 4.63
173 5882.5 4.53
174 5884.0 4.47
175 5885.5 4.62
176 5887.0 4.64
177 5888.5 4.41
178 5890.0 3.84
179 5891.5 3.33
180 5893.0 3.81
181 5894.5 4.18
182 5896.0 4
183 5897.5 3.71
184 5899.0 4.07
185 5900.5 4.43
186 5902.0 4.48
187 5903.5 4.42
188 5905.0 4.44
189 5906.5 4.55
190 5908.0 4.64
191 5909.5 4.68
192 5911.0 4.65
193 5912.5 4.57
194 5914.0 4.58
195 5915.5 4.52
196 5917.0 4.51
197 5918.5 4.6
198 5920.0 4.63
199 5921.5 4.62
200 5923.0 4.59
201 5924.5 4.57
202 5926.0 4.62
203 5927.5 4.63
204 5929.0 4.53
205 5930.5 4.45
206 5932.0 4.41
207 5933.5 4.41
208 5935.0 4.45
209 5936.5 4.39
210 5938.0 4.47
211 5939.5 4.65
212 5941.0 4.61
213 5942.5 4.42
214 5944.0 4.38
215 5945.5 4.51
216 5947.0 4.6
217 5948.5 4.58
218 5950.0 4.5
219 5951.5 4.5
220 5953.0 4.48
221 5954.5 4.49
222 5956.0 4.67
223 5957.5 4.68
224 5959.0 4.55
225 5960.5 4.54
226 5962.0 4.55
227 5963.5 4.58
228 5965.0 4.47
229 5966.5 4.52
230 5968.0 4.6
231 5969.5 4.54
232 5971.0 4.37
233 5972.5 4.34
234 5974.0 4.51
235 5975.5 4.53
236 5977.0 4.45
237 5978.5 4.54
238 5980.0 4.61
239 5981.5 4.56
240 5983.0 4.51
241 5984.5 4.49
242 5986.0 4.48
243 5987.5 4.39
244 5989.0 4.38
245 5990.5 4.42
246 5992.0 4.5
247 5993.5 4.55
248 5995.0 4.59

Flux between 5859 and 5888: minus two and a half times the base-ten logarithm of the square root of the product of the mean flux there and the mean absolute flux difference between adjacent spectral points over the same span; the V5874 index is 0.78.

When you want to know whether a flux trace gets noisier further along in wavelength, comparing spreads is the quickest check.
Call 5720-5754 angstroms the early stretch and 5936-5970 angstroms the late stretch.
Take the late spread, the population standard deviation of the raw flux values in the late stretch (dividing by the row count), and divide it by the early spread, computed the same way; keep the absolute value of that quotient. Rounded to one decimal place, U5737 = 1.3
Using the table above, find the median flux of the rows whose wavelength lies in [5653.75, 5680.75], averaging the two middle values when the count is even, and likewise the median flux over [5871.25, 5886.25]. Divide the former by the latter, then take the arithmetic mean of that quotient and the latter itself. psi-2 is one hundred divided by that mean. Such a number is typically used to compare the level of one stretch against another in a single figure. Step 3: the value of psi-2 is 35.8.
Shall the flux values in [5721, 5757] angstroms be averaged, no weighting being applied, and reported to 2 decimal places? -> 4.70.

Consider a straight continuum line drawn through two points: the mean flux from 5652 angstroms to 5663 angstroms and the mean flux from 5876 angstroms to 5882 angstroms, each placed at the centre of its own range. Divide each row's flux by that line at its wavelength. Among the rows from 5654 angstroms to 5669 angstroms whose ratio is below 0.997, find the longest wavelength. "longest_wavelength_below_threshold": 5665.0 angstroms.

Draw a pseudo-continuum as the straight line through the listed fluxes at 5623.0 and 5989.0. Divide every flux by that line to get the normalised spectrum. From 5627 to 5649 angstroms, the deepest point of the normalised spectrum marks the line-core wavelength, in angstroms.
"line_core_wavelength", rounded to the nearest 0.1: 5635.0 angstroms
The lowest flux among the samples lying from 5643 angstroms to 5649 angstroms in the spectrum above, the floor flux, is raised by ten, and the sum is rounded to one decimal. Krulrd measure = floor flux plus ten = 14.7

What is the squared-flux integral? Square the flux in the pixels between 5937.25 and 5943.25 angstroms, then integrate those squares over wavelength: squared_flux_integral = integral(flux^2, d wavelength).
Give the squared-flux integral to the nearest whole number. 124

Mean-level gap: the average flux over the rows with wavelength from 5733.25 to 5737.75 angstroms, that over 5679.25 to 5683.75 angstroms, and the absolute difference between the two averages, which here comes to 0.19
